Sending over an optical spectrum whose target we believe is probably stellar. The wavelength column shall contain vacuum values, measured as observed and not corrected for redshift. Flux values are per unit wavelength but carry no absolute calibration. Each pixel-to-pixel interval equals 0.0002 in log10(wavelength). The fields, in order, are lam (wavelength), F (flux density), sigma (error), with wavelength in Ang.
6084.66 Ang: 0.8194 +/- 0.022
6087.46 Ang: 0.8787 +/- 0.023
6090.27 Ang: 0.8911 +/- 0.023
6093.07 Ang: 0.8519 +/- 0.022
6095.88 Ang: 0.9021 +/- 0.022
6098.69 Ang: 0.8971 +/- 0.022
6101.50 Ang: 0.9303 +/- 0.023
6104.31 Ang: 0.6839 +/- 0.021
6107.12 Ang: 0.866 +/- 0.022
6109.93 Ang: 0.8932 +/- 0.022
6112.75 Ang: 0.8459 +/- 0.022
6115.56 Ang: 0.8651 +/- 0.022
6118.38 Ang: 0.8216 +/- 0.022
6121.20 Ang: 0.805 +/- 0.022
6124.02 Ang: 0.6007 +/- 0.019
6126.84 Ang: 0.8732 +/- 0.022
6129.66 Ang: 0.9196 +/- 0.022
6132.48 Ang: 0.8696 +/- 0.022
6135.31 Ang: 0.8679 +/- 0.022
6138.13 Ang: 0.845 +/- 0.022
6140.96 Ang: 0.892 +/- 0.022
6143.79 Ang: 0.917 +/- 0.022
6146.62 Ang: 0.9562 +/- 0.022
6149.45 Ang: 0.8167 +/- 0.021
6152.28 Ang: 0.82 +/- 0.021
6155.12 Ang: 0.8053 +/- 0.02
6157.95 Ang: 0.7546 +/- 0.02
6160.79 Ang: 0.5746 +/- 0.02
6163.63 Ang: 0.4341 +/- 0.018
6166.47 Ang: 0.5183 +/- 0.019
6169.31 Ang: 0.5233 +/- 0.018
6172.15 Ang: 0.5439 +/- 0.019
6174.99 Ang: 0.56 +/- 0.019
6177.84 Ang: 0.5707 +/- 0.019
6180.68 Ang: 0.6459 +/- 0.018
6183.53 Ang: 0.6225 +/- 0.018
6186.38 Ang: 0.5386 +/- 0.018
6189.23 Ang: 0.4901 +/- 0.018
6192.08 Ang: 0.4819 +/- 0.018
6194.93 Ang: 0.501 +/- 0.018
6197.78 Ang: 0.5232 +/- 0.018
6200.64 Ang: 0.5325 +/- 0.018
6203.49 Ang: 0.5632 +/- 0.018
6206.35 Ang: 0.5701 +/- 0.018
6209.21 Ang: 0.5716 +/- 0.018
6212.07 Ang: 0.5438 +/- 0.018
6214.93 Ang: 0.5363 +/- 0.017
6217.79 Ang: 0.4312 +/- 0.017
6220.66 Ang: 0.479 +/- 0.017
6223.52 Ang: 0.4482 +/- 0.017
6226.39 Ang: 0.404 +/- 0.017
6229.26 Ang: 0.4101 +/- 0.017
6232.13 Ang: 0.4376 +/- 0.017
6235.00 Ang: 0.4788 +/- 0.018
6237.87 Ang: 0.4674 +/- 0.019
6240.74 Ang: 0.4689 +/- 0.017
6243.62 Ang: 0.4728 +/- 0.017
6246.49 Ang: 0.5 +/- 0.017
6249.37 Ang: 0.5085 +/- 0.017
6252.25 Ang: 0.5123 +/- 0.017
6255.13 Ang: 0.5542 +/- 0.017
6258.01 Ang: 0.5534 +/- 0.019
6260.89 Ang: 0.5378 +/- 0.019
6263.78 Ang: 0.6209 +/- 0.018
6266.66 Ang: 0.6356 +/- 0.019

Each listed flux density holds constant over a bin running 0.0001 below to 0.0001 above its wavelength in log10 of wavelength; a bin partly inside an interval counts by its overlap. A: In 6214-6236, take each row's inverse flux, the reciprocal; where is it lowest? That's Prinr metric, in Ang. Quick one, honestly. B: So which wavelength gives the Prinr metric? 6214.93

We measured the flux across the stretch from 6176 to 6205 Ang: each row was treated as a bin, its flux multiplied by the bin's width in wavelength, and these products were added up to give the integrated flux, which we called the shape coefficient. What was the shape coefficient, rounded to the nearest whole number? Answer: 16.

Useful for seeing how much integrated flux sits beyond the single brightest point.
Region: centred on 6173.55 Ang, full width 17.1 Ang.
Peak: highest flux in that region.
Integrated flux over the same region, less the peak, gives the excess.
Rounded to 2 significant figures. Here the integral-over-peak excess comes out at 8.9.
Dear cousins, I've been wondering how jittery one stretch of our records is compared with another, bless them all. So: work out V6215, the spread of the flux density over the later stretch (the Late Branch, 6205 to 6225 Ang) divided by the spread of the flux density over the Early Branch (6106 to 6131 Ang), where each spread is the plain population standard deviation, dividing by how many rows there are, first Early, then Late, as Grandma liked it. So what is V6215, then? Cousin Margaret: 0.61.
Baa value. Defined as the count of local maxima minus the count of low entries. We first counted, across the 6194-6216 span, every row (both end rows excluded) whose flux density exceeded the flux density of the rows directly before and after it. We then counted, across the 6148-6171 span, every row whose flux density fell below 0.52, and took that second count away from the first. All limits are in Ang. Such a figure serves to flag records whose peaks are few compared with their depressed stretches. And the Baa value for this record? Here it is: -1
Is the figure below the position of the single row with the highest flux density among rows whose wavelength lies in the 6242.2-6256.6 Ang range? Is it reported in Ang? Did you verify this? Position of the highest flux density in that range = 6255.13 Ang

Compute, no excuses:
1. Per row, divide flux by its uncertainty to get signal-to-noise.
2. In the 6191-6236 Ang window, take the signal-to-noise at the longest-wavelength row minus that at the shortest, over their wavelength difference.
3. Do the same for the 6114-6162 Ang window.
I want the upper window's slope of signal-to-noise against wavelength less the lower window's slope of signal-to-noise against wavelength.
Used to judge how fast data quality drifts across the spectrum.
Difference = 0.23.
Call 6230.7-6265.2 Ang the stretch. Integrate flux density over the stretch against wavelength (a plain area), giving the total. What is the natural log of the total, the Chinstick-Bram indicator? 2.87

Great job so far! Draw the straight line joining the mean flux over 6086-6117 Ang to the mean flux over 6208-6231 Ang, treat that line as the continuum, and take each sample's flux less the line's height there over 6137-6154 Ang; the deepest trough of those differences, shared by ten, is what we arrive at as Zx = 0.010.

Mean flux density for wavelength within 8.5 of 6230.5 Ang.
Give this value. 0.44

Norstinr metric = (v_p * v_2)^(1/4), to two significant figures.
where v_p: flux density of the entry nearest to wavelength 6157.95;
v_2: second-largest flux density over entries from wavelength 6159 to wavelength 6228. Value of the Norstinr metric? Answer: 0.83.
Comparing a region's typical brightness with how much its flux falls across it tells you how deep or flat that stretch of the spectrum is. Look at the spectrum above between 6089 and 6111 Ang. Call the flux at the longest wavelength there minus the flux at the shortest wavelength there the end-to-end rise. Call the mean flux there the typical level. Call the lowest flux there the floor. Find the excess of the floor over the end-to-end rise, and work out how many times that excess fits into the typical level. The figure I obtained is 1.27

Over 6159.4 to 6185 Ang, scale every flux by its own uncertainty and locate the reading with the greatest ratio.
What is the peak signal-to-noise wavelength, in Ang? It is 6180.68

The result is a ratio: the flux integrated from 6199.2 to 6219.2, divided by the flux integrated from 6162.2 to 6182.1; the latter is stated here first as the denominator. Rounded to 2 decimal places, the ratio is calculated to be 0.99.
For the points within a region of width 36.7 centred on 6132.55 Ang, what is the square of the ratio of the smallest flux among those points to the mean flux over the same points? 0.50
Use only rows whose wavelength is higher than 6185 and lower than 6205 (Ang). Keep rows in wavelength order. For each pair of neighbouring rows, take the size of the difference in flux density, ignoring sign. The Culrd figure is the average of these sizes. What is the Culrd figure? 0.023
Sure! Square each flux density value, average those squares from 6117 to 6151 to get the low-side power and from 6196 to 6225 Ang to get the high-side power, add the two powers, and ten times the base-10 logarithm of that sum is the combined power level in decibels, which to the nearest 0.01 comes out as 0.00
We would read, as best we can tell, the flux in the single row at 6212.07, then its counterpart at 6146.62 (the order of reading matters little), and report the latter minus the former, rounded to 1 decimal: 0.4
